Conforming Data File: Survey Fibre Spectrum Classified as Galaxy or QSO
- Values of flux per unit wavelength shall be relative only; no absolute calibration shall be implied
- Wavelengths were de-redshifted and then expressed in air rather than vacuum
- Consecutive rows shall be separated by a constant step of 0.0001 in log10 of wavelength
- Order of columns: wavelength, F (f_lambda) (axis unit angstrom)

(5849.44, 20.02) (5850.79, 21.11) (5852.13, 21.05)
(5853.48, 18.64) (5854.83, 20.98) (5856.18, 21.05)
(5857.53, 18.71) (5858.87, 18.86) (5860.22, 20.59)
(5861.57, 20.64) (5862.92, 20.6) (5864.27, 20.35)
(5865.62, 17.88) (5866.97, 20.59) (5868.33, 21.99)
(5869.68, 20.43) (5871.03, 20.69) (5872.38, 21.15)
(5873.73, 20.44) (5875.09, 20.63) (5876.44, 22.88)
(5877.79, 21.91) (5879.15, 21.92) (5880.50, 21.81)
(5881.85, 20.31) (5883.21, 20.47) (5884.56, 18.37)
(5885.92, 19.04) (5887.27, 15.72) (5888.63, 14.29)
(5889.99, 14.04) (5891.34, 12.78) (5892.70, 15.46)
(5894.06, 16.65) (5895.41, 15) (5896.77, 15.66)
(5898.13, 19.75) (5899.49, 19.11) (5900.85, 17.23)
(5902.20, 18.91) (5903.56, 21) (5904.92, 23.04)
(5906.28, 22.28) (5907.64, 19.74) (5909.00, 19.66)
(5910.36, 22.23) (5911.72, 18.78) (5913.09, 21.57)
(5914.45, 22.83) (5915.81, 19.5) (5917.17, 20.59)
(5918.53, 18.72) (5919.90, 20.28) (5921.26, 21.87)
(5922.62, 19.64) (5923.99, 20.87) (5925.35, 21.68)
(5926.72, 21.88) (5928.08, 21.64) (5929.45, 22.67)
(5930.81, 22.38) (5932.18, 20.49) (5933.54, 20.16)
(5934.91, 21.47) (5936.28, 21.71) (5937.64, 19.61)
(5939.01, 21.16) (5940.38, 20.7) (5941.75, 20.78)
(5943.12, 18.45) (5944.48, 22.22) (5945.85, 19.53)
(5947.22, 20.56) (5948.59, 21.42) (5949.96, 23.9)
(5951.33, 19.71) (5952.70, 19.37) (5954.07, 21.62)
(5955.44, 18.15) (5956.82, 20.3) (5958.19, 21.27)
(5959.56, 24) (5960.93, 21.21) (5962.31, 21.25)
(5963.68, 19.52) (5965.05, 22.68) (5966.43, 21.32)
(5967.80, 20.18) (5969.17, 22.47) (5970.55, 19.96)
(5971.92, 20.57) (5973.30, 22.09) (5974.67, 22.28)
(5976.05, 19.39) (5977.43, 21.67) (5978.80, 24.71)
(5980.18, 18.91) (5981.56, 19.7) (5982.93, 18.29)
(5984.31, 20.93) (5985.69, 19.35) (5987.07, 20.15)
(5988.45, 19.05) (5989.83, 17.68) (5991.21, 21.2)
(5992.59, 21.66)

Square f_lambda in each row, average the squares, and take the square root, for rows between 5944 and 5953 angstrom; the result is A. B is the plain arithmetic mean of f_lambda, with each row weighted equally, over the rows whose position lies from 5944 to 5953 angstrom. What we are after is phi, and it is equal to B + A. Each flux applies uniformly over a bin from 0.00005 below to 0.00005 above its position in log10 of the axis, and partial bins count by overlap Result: 42.0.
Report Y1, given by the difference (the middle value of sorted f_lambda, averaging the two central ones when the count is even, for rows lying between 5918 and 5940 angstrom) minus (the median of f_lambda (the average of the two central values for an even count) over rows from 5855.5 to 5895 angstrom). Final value 0.9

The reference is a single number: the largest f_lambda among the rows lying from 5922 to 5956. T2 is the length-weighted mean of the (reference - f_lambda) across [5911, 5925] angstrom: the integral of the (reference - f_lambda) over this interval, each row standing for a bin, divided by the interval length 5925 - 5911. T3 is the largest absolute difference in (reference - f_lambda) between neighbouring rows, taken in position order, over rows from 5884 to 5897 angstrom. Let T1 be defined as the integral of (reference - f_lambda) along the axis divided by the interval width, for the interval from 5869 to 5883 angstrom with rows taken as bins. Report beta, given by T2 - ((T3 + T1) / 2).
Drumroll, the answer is 0.4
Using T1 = 2.7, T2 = 3.4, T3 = 3.3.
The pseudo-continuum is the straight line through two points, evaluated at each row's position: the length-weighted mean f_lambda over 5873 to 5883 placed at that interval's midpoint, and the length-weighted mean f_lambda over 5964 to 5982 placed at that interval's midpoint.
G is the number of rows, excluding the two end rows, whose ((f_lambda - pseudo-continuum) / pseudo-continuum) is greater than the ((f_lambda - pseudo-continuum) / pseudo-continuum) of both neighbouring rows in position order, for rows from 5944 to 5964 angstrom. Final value 4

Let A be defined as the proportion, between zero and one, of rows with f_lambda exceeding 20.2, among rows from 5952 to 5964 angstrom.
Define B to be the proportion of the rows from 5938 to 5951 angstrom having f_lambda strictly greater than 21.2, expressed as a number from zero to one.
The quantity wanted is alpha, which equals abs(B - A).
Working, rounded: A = 0.67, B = 0.33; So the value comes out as 0.33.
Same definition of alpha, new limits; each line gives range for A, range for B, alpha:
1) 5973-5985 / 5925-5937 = 0.22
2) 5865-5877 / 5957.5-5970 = 0.11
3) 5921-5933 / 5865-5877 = 0.67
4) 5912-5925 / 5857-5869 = 0.56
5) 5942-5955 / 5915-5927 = 0.22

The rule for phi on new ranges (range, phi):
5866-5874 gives 41.8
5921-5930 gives 42.9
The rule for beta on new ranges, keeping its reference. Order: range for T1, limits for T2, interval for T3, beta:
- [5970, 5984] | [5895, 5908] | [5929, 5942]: 2.0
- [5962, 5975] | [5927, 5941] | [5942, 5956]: -0.8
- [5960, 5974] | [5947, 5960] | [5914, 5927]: -0.1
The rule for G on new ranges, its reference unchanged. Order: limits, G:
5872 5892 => 4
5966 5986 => 5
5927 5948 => 5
